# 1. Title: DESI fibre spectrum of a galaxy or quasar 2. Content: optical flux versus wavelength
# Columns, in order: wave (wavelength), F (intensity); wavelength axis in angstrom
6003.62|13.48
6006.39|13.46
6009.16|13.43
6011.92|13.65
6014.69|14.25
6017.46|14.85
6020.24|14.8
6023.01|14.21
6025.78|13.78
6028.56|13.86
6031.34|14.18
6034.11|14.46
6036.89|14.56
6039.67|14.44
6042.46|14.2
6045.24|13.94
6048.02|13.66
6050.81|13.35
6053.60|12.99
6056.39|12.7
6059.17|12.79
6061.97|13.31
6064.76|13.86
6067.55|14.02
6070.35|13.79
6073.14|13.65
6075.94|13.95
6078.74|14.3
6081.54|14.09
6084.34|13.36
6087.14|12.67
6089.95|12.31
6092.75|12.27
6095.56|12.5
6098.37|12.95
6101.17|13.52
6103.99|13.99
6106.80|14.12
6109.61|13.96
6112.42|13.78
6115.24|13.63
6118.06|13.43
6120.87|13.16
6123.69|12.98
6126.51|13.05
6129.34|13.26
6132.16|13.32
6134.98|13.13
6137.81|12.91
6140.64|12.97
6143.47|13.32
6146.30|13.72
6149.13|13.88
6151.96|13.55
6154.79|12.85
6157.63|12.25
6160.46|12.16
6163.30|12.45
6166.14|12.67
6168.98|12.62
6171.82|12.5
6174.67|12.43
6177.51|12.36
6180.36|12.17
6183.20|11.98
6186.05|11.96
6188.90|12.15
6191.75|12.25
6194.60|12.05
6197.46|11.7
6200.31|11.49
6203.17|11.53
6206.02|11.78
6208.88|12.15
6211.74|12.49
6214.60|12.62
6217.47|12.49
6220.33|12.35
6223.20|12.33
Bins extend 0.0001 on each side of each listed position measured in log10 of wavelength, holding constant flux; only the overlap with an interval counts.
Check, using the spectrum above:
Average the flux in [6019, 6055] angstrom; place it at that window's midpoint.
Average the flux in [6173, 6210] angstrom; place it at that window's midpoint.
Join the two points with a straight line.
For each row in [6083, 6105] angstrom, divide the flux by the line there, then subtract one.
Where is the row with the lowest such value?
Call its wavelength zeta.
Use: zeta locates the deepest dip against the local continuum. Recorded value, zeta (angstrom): 6092.75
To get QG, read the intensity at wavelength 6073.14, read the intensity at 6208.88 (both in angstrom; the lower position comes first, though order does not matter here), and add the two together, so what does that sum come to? 25.8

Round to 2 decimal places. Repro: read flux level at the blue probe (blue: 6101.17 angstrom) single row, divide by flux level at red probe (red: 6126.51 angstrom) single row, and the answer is 1.04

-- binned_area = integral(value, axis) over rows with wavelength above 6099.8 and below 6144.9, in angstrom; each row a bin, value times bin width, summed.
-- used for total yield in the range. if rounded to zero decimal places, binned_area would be 605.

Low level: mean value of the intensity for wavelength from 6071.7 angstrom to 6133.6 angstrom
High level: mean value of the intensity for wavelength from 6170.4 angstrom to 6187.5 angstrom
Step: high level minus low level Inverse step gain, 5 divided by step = -4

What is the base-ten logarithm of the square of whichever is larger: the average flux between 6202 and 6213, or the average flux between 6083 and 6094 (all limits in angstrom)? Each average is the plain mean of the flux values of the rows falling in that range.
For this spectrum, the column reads 2.20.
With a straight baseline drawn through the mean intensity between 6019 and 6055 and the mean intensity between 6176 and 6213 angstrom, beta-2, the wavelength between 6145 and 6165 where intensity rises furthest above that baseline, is 6149.13 angstrom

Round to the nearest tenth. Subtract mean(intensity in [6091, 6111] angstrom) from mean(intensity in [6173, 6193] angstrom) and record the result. -1.1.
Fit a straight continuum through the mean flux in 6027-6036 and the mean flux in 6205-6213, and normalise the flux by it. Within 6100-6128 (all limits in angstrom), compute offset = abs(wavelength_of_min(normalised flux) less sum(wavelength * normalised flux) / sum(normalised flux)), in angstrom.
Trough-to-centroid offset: 10.0 angstrom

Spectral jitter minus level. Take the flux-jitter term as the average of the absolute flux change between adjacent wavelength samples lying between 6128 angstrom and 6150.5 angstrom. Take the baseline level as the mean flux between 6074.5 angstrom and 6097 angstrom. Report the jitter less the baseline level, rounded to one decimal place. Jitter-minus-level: -13.0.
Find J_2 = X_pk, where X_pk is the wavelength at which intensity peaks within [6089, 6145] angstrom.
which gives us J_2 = 6106.80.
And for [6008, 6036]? 6017.46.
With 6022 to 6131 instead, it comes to 6036.89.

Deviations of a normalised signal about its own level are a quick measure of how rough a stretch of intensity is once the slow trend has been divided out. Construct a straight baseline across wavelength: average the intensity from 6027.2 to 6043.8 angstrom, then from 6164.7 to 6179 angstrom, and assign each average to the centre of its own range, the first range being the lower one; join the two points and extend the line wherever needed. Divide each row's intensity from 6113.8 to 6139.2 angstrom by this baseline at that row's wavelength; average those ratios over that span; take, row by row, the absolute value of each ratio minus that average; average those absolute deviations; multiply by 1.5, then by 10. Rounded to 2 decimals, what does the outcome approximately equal 0.18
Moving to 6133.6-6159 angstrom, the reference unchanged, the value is 0.48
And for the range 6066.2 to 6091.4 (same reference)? 0.50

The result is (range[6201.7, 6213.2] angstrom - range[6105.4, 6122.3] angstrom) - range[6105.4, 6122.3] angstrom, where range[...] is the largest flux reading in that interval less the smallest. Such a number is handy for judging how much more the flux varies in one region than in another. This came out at -1.0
